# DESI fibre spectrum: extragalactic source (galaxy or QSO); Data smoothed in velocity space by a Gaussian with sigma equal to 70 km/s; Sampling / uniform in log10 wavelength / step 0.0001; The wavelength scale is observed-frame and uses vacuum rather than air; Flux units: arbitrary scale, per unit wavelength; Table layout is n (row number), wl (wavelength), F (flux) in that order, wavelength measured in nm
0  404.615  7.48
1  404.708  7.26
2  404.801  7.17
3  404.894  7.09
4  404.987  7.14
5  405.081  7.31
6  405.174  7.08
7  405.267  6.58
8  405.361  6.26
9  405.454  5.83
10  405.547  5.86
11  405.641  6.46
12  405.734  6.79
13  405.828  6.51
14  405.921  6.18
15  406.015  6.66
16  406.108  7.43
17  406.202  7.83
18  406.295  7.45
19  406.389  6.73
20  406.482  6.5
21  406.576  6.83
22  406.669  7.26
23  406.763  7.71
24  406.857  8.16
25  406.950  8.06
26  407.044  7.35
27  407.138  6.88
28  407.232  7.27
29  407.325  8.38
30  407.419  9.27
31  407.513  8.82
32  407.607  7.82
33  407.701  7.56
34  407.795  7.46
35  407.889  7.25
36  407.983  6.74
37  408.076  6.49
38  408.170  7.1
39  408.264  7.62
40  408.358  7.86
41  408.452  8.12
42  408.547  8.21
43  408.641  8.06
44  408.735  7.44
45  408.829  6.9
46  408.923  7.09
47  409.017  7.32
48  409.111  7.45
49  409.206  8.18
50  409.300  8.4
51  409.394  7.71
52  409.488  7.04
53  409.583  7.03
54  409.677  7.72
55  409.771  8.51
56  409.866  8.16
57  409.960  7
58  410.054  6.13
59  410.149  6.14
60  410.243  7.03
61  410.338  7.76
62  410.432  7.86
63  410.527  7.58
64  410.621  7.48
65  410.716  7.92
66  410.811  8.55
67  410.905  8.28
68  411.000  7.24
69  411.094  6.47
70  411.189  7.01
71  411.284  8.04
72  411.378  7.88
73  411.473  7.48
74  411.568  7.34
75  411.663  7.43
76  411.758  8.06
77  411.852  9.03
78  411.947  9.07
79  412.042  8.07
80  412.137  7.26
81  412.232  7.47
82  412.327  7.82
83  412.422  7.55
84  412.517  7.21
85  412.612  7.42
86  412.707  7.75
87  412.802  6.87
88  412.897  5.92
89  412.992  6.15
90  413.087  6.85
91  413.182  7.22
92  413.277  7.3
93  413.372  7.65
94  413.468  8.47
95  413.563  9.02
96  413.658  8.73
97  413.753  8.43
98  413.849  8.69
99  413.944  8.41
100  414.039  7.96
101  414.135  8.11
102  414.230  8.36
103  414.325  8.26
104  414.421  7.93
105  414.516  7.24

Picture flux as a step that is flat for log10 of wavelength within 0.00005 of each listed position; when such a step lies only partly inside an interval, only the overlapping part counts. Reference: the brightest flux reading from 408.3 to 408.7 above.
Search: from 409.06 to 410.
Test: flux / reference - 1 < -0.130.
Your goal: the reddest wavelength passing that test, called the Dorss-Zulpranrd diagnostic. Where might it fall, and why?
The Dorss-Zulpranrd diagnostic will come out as 409.960 nm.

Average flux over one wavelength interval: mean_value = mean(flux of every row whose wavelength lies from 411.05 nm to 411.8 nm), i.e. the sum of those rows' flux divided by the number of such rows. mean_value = 7.46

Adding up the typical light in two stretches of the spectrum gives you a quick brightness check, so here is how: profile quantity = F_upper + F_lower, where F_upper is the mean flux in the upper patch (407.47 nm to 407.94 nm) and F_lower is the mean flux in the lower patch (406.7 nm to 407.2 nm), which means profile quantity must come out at 15.4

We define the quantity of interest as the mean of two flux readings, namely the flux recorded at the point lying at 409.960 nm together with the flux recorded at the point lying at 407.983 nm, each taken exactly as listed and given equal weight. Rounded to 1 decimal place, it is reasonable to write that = 6.9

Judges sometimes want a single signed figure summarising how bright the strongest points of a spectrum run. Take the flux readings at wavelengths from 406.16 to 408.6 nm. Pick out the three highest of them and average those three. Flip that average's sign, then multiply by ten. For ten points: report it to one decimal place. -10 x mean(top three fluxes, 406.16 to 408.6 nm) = -88.2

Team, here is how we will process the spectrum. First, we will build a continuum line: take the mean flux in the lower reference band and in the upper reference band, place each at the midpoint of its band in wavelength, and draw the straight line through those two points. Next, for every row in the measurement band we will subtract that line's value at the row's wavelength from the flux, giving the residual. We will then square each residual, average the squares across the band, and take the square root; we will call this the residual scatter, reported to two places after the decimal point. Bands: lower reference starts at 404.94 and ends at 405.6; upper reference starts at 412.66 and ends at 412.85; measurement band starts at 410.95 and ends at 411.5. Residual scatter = 0.55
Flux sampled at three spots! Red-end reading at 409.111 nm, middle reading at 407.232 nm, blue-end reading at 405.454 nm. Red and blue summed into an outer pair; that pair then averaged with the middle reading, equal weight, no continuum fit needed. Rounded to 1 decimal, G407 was 10.3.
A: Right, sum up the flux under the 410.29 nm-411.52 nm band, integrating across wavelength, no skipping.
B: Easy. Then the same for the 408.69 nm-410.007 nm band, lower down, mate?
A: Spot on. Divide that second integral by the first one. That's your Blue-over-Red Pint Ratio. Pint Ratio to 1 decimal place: 1.1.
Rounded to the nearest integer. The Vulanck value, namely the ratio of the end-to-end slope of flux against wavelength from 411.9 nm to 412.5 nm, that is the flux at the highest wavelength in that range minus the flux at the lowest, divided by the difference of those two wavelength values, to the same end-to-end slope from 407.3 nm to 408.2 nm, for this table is 2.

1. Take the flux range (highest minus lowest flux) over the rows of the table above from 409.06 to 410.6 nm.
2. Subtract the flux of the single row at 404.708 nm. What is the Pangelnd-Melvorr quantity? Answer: -4.88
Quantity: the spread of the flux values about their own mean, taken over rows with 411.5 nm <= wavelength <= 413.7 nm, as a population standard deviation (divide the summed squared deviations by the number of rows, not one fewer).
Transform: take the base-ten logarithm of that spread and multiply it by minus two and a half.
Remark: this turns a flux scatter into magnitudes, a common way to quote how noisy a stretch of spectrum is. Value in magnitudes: 0.22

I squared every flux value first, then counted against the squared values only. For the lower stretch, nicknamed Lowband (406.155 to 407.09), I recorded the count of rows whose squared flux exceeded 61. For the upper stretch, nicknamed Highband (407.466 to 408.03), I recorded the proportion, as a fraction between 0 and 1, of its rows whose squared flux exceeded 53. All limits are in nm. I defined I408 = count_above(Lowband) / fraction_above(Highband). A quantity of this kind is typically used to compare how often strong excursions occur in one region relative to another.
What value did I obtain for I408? 4.5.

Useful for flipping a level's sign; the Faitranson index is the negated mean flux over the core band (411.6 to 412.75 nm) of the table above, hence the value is -7.84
